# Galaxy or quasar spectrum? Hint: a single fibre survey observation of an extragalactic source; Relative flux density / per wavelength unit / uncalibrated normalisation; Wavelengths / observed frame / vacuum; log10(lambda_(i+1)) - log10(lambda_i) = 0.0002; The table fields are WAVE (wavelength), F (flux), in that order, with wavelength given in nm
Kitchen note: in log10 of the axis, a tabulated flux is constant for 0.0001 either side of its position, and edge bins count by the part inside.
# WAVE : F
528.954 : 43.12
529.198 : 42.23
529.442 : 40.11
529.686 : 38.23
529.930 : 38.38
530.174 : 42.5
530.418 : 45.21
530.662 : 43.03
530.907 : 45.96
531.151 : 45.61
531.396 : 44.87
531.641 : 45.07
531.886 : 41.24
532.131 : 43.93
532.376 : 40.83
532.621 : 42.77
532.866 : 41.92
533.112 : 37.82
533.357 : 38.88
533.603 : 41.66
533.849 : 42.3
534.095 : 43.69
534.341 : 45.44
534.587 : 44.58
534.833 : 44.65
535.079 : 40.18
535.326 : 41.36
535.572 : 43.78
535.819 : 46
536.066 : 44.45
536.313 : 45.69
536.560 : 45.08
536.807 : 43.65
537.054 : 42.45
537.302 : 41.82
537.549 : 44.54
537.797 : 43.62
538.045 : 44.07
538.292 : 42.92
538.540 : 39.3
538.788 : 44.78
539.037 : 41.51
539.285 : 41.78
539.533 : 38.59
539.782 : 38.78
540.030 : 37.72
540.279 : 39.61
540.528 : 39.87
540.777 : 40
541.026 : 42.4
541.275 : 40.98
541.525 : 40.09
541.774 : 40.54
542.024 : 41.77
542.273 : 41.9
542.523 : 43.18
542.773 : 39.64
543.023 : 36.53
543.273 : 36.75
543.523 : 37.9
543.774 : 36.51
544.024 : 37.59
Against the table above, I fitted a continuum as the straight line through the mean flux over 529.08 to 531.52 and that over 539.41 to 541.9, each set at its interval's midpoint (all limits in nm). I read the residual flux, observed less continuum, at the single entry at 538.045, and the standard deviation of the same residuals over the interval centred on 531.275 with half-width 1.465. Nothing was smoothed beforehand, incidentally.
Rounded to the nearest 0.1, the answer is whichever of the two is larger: 3.5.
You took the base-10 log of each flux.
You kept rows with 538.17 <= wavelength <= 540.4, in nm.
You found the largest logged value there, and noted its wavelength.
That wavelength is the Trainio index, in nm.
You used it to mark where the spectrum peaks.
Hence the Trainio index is 538.788 nm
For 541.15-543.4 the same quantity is 542.523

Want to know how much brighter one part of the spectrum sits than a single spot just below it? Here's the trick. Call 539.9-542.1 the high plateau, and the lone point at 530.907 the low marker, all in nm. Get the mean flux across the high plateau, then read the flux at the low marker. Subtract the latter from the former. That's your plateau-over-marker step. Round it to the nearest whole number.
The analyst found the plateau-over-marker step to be -6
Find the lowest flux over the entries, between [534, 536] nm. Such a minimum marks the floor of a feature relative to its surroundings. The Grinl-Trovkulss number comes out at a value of 40.18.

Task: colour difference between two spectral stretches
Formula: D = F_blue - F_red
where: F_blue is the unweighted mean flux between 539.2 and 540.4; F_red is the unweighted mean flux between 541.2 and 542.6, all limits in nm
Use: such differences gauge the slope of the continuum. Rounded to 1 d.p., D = -2.1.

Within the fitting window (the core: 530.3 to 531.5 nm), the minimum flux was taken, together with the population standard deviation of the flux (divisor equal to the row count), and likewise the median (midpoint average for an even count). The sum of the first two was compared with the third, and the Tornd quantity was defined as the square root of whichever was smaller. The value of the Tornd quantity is 6.64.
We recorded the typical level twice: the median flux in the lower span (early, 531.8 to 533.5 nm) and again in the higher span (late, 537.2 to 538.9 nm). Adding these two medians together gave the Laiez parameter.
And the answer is 84.9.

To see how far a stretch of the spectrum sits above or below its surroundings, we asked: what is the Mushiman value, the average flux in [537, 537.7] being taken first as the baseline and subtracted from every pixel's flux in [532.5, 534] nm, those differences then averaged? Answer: -2.0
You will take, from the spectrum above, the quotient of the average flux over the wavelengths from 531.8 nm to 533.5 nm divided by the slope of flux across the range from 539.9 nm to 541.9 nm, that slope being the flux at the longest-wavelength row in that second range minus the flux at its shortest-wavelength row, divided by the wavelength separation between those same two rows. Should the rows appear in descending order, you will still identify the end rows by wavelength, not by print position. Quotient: 25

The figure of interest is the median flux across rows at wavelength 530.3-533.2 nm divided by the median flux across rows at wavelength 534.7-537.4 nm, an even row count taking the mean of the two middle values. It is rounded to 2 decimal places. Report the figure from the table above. 0.99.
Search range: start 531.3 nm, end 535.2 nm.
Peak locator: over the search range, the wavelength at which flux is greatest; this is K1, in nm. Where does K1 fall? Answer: 534.341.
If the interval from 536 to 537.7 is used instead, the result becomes 536.313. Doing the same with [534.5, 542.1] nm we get 535.819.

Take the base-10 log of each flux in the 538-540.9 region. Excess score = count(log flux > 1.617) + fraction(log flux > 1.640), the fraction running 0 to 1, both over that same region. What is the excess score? 5.2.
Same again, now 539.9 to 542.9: 4.0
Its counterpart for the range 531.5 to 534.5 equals 8.3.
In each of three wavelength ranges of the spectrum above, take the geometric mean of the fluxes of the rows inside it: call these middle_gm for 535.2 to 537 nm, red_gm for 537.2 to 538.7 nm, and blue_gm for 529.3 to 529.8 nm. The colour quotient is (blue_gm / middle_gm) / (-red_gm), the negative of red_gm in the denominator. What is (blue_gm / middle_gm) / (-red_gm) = -0.0207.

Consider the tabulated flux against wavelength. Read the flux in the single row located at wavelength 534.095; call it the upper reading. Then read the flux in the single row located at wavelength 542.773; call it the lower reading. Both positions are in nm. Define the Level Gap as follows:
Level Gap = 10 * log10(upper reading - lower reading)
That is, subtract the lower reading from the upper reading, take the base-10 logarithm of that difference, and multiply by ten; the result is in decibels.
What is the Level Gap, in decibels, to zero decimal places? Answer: 6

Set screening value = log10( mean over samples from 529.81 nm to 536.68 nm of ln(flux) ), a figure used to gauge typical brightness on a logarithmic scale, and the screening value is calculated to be 0.575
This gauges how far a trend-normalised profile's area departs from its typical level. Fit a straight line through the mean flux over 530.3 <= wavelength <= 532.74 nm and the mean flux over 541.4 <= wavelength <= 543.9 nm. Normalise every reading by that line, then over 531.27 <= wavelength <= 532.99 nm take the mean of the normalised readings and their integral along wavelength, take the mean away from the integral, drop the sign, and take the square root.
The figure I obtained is 0.8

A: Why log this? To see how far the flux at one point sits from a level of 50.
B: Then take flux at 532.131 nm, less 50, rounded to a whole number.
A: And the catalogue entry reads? -6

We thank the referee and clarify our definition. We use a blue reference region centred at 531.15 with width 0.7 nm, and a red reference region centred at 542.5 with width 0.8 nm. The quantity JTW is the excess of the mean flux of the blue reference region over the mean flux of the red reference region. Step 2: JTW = 3.9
